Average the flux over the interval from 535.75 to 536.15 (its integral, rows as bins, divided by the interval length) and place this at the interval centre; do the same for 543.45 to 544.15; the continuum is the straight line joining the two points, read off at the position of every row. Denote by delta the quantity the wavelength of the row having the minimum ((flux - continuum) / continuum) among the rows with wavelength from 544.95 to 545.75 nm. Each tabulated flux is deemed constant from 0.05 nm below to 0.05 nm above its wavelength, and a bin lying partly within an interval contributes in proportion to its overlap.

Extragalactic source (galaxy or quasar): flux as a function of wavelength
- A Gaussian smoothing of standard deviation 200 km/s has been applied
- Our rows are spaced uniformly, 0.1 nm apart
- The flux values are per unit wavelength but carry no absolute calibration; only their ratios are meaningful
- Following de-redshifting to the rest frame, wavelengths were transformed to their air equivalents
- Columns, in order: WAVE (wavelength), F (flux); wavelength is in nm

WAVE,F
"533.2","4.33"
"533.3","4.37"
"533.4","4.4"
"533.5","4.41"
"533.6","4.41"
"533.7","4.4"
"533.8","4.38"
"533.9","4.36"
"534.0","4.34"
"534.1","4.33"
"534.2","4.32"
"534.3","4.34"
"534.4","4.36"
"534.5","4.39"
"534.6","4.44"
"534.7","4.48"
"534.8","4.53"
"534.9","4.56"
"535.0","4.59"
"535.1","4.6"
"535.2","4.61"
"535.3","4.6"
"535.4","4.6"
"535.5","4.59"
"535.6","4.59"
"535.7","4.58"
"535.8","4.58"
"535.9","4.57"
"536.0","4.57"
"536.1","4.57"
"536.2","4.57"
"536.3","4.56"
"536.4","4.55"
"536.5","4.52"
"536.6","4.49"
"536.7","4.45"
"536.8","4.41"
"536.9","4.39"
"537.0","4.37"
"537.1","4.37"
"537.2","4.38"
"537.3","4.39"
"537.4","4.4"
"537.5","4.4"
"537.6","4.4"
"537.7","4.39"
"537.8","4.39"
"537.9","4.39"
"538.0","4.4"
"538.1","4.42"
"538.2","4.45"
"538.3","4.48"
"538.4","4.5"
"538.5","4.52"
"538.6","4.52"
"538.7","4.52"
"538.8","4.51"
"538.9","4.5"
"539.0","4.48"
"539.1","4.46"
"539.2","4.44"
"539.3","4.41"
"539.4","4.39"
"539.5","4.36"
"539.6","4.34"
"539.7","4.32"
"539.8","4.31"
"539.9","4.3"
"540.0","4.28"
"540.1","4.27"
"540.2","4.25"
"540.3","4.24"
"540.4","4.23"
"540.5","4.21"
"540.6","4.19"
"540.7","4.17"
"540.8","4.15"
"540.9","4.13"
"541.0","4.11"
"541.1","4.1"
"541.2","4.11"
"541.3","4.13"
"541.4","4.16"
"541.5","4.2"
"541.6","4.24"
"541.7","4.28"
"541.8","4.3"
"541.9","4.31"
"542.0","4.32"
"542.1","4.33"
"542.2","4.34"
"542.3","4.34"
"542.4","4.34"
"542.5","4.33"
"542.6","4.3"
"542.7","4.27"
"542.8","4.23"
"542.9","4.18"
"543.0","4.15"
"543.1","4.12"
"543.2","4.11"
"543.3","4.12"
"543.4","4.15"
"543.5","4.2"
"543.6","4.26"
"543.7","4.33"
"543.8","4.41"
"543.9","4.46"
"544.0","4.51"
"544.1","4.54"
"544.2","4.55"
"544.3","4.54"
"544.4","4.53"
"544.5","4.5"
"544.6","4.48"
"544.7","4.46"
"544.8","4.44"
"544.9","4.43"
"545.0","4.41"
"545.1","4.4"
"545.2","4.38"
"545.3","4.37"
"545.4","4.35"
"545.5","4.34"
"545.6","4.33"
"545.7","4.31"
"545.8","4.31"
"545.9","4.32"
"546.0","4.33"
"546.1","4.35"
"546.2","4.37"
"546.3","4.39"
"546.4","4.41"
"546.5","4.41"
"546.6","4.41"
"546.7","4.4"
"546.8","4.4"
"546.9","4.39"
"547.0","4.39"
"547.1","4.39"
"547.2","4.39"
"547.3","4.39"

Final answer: 545.7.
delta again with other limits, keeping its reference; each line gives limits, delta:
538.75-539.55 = 539.5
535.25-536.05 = 535.9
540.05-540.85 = 540.8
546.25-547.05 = 546.3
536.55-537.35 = 537.0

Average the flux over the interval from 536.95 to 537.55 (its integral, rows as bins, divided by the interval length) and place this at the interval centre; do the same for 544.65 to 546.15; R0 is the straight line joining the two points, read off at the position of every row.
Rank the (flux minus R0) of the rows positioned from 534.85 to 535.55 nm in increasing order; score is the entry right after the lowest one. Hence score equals 0.20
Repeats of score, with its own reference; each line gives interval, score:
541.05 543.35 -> -0.27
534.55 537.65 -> -0.02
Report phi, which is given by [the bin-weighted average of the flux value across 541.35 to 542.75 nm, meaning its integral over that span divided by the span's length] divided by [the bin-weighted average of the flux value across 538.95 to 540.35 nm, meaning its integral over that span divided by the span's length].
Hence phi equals 0.99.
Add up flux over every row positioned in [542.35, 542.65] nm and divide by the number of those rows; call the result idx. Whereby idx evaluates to 4.32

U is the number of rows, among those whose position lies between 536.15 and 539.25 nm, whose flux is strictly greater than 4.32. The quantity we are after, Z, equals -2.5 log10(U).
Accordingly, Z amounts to -3.73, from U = 31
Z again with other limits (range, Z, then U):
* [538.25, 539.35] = -2.60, 11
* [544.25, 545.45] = -2.70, 12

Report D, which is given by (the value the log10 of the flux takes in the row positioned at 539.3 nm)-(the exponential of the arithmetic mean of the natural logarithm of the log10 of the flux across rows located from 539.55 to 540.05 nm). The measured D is 0.010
